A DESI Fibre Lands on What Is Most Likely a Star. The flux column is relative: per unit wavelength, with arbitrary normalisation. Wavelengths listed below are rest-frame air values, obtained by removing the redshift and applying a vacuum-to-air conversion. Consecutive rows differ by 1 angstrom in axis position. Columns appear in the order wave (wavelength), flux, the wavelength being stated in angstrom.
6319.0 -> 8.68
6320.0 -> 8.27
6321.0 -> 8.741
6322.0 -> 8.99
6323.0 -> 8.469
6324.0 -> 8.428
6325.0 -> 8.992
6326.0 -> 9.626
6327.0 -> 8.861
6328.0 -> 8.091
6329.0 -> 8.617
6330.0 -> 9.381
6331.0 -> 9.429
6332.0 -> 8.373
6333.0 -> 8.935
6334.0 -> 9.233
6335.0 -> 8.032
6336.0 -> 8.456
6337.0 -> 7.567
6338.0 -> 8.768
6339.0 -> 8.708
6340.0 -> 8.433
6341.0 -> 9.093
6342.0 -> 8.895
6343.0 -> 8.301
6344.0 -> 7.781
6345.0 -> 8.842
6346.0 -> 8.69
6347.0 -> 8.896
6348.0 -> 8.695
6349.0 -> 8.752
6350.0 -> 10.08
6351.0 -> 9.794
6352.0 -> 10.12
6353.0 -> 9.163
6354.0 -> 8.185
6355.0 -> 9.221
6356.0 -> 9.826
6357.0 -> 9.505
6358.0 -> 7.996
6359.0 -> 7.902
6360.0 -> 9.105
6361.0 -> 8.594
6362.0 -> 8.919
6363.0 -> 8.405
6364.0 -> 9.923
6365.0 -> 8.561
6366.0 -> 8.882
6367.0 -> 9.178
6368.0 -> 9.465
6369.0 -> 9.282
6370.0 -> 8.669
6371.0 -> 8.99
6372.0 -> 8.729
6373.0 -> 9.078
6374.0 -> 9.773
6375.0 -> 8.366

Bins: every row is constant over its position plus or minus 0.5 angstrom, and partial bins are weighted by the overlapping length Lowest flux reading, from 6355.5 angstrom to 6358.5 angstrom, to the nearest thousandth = 7.996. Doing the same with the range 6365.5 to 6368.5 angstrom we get 8.882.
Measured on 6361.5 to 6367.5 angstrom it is 8.405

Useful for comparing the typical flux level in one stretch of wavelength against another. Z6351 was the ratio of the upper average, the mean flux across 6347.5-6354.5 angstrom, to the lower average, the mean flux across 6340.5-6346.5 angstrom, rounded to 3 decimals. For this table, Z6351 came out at 1.076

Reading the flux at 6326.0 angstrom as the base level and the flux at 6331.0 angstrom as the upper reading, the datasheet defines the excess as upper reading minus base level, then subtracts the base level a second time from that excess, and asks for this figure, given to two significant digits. -9.8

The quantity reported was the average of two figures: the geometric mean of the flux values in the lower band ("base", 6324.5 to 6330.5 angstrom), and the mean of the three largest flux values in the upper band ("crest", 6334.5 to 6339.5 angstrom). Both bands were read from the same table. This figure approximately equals 8.78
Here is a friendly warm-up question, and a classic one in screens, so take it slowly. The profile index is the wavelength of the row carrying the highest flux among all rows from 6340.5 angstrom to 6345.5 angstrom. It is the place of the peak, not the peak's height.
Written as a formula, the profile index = 6341.0 angstrom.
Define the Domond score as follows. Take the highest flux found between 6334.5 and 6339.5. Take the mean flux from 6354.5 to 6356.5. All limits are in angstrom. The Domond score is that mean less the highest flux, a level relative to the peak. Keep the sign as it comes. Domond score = 0.8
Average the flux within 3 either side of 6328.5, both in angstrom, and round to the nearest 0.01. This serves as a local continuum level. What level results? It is 9.00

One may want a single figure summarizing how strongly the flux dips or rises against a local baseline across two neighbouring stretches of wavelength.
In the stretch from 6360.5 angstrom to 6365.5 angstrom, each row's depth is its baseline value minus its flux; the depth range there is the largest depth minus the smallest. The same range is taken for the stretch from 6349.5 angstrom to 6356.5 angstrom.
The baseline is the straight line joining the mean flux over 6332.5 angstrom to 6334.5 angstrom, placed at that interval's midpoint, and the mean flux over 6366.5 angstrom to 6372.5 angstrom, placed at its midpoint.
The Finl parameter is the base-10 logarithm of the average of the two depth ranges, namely 0.24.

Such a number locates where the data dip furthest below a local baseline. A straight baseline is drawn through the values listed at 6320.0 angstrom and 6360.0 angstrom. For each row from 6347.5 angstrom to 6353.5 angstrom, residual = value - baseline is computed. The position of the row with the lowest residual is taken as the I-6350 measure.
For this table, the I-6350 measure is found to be 6348.0 angstrom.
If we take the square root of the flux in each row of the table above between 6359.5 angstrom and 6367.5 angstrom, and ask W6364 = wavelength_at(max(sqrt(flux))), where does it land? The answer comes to 6364.0 angstrom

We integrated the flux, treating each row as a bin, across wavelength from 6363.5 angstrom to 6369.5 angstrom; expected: 55.3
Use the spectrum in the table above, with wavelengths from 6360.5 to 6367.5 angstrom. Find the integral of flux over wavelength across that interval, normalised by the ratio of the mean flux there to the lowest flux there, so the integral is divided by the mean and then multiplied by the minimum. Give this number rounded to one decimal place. 58.8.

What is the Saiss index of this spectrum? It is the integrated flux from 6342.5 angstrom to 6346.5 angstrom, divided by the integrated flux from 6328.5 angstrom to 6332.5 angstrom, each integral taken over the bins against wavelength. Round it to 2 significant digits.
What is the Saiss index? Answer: 0.94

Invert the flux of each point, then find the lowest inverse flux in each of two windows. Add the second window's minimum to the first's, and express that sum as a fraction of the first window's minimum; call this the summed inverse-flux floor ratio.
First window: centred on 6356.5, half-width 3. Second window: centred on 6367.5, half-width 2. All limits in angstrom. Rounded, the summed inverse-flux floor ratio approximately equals 2.04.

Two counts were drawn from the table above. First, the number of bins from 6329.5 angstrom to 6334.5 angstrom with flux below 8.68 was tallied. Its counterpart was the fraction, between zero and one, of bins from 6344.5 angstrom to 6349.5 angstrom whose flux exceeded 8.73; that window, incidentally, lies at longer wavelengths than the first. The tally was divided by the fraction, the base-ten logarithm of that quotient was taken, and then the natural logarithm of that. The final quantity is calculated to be -1.51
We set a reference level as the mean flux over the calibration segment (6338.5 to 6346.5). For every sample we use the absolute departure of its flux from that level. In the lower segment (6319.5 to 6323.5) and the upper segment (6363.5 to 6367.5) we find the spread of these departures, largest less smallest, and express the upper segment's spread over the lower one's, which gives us 4.8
